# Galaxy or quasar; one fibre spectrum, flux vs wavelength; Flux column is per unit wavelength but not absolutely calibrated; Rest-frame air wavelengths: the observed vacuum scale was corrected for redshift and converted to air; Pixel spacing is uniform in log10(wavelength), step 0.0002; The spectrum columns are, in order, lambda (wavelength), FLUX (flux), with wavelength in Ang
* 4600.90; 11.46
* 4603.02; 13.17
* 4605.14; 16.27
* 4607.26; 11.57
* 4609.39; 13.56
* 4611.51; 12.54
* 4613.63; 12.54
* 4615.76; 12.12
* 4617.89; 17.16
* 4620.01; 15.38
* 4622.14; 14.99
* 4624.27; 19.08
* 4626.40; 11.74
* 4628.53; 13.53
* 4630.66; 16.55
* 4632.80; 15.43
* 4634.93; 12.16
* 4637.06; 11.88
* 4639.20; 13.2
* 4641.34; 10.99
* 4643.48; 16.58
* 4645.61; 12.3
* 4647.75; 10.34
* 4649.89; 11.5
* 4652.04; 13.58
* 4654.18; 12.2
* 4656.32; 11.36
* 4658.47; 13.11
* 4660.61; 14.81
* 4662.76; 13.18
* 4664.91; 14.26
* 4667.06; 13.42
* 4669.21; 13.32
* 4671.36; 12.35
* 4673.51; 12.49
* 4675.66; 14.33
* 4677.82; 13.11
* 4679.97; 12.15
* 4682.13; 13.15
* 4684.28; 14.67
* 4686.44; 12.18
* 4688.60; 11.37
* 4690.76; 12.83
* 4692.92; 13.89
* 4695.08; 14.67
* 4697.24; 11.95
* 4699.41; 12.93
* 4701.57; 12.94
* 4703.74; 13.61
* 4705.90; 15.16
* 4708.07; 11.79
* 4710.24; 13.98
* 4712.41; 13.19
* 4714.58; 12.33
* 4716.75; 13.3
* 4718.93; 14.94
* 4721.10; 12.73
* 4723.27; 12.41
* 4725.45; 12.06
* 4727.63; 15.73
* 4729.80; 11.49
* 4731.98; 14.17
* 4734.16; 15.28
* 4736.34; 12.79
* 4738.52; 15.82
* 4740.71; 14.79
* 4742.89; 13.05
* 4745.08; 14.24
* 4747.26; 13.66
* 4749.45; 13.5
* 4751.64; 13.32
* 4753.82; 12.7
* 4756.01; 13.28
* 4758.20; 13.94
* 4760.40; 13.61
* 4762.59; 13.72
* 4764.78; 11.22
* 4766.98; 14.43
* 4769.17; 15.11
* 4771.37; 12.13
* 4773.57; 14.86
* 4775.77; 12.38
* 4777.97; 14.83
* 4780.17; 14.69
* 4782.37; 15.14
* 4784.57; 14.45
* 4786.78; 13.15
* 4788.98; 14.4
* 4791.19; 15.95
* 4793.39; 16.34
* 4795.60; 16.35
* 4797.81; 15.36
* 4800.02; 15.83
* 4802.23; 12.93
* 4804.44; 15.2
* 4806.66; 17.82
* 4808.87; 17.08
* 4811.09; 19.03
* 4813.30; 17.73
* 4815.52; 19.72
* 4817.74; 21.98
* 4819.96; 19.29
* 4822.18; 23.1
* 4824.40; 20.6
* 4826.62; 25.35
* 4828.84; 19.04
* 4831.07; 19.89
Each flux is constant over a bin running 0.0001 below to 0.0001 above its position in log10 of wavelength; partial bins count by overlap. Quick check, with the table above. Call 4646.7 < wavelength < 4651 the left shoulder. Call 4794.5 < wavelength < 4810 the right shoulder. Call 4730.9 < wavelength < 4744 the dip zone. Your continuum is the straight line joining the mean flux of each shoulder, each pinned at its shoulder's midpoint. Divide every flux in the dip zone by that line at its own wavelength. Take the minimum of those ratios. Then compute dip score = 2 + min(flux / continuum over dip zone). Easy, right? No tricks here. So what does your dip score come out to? 2.93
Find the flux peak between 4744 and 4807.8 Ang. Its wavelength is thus 4806.66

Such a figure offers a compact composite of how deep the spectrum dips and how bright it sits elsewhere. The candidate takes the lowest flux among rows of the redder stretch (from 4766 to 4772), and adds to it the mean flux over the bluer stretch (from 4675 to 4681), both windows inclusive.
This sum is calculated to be 25.3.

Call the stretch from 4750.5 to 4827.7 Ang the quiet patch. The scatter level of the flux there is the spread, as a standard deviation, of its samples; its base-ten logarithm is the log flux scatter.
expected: 0.51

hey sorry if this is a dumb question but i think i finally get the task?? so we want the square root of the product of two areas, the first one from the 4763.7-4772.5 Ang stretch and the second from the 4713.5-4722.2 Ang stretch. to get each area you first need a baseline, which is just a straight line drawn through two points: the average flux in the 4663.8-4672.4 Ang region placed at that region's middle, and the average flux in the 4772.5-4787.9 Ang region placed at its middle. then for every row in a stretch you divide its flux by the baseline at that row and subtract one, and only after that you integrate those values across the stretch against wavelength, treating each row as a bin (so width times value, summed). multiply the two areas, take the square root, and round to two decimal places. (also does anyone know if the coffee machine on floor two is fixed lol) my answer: 0.38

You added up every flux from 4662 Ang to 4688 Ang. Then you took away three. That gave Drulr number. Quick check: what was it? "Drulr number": 156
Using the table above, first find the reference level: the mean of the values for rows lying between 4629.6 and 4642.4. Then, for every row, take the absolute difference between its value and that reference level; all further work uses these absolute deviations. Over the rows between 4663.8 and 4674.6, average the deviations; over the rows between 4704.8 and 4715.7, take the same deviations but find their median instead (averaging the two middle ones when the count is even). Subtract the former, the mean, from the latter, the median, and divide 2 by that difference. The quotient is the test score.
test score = 4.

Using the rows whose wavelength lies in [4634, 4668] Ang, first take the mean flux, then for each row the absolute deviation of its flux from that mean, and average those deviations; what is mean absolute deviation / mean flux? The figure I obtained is 0.095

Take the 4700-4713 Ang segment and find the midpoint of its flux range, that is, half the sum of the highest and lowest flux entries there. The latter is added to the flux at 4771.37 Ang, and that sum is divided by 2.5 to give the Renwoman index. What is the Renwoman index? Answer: 10.2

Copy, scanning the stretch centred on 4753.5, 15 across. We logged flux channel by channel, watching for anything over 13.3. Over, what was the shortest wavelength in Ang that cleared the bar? 4747.26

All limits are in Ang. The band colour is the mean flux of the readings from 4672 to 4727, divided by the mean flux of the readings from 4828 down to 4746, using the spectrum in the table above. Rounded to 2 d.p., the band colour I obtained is 0.83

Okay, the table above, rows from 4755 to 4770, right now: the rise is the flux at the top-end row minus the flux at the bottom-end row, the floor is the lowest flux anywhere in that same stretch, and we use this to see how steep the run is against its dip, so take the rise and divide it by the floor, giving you 0.16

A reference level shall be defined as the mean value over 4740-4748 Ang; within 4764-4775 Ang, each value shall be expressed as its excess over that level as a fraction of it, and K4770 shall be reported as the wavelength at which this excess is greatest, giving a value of 4769.17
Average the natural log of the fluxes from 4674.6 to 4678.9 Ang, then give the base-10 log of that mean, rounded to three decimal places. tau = 0.418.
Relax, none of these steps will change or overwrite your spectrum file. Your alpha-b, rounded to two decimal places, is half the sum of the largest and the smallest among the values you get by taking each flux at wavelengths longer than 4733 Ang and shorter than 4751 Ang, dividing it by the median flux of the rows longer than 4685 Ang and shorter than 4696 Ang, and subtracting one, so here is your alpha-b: 0.11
